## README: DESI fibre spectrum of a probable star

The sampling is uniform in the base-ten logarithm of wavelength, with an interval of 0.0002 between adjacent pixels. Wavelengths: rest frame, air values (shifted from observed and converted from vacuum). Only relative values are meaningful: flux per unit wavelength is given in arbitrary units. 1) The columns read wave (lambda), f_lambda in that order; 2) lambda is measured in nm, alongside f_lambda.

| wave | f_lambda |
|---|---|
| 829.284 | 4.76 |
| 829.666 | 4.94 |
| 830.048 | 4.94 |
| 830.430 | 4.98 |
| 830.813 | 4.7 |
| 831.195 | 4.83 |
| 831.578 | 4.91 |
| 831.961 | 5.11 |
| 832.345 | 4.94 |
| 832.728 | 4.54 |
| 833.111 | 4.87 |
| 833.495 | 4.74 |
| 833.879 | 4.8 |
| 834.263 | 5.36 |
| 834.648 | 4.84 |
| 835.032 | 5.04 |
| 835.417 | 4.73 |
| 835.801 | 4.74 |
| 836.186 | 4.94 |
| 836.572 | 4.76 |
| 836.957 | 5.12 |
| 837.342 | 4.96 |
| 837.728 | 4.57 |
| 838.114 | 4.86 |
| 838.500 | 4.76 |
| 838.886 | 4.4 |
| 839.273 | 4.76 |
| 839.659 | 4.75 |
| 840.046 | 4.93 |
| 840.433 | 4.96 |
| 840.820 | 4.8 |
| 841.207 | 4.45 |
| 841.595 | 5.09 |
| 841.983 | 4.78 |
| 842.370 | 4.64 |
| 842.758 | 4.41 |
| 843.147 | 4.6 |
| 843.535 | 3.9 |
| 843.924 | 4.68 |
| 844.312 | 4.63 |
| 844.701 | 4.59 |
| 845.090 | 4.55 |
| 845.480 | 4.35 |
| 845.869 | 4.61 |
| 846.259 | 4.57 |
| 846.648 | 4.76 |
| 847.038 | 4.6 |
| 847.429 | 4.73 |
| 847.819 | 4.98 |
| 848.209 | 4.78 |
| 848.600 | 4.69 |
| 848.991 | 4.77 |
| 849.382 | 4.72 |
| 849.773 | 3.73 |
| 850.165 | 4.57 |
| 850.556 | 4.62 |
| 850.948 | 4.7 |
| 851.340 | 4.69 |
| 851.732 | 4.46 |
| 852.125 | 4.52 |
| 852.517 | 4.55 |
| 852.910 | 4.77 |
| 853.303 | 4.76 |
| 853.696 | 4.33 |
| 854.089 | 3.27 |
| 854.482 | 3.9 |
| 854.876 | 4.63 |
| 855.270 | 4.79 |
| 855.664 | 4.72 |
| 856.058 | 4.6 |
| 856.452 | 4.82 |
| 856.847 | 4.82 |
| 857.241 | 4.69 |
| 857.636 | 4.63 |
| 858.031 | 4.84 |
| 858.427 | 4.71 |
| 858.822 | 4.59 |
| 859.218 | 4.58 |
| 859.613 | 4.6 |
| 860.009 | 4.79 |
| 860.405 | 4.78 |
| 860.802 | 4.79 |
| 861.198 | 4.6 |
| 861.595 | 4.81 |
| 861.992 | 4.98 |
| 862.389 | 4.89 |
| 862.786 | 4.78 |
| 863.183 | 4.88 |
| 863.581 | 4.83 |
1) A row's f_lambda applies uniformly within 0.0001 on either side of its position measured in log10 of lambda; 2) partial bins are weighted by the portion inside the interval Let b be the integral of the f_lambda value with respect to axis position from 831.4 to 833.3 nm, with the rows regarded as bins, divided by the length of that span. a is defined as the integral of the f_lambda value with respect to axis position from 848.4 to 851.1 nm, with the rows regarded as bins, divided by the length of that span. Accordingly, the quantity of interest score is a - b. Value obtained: -0.33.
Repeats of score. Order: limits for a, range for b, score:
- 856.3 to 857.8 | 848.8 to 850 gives 0.33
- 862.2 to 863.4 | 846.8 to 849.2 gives 0.09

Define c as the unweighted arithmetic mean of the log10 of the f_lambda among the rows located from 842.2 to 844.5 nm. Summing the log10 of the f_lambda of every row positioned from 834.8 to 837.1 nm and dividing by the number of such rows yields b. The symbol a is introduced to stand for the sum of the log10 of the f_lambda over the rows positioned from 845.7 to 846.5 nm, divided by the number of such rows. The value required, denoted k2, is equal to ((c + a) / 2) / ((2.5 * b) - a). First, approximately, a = 0.662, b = 0.689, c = 0.650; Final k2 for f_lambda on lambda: 0.62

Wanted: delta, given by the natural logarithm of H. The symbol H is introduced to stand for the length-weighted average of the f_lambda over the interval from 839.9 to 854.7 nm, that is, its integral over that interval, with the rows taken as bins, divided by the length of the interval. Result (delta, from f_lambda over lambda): 1.52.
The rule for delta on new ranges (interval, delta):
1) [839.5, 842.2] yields 1.57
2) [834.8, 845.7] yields 1.55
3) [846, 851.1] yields 1.53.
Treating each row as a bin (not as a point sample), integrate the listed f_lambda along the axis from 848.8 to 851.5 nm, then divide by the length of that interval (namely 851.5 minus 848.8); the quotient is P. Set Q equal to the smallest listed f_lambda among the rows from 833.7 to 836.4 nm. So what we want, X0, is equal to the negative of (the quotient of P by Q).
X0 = -0.96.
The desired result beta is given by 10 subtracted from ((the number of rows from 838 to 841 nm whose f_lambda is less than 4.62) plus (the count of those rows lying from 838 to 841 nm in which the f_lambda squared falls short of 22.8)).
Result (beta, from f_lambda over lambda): -5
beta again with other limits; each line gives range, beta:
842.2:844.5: -1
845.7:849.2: 0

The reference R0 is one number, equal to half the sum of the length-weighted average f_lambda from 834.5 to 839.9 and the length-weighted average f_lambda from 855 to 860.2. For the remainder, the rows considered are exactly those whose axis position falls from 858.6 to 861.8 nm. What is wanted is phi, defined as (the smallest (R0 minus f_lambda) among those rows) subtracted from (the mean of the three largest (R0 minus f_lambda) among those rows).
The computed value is 0.22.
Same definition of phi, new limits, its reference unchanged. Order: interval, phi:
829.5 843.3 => 0.94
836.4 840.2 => 0.55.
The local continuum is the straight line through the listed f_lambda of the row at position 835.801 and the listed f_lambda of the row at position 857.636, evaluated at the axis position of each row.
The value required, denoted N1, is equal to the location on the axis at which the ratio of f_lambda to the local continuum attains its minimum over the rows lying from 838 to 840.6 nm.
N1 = 838.886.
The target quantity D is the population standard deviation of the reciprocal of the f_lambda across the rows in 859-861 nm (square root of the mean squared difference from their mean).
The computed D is 0.0044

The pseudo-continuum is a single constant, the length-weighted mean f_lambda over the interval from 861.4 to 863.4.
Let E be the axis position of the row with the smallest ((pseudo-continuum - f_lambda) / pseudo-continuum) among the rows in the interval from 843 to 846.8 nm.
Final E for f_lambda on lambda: 846.648 nm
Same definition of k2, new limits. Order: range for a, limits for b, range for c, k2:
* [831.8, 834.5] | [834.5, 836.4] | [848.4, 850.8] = 0.66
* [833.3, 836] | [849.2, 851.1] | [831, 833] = 0.74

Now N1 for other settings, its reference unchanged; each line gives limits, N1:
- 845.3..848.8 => 845.480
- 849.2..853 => 849.773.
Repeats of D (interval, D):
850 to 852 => 0.0042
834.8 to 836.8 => 0.0053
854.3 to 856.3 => 0.0174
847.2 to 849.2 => 0.0043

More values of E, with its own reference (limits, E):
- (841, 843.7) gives 841.595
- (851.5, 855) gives 852.910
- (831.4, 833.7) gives 831.961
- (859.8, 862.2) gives 861.992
